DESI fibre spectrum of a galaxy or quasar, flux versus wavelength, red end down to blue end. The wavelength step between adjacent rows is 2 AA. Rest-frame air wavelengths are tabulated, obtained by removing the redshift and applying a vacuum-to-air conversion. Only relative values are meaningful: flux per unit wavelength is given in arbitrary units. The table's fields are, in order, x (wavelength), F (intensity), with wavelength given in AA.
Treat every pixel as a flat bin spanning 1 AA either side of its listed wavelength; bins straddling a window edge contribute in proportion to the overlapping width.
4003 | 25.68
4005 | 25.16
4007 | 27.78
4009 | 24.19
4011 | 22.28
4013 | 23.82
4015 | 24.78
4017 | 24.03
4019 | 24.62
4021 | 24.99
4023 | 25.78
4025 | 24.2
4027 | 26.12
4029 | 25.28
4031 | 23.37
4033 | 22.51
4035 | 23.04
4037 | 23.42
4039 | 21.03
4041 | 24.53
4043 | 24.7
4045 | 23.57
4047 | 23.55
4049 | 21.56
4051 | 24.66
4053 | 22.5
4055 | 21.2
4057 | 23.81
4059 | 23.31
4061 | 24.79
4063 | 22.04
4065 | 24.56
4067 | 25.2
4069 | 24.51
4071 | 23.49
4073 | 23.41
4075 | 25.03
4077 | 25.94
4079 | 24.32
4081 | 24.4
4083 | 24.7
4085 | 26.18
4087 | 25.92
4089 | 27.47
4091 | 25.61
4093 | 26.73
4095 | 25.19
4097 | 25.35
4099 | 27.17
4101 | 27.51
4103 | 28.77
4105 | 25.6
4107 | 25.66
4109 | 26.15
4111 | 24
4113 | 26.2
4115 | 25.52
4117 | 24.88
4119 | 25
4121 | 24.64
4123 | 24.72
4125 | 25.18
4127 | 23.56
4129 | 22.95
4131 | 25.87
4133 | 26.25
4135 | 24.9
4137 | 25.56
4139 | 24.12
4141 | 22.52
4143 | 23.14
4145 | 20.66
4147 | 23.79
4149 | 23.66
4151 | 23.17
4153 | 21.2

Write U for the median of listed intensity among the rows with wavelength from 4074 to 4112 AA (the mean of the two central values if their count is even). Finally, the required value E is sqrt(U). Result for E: 5.07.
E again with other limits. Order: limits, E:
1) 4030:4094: 4.94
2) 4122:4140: 4.99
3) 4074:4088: 5.00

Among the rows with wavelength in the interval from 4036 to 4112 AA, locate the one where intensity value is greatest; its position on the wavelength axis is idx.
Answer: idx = 4103 AA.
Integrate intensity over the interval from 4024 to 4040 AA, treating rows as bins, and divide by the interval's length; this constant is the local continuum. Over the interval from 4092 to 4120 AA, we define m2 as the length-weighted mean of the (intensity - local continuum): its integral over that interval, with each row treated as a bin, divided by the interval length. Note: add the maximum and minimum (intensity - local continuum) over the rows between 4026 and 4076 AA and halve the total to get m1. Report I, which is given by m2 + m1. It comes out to 2.3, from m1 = 0.0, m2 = 2.4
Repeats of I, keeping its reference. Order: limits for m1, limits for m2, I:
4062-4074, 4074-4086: 1.5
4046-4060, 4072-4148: 0.8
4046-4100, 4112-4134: 2.1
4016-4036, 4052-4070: 0.6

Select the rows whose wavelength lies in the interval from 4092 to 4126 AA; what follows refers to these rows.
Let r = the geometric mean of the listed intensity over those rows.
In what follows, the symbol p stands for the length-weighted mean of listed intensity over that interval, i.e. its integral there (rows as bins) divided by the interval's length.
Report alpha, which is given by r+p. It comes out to 51.5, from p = 25.78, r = 25.8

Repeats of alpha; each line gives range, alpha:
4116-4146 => 48.5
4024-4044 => 47.6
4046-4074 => 46.9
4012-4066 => 47.5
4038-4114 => 49.4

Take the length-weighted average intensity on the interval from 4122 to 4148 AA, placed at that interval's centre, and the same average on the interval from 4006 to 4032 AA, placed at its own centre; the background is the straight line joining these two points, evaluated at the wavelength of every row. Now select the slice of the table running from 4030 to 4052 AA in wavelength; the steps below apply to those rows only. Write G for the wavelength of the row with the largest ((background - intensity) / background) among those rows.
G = 4039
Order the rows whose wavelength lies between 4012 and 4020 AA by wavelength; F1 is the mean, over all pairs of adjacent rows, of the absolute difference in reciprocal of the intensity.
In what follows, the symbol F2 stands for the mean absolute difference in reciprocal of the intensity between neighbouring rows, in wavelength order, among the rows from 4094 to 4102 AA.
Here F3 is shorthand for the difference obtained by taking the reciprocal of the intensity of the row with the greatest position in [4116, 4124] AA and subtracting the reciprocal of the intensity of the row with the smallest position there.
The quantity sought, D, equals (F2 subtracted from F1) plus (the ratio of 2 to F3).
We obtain 7688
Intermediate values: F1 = 0.0013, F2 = 0.0011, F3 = 0.0003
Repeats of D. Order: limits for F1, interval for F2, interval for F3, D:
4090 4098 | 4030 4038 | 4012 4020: -1466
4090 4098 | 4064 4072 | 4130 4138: 4266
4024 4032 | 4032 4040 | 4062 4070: -437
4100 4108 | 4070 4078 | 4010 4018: -612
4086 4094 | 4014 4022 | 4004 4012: 389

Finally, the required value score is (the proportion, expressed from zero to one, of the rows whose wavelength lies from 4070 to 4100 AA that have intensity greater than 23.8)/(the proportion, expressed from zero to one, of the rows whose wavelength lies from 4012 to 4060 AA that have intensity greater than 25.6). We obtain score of 10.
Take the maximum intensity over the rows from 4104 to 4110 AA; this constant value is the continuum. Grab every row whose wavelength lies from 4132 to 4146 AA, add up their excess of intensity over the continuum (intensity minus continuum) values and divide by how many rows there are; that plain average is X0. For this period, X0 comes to -2.3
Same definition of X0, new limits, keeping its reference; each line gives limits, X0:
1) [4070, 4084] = -1.7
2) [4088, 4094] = 0.5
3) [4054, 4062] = -2.9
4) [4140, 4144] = -3.3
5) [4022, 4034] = -1.6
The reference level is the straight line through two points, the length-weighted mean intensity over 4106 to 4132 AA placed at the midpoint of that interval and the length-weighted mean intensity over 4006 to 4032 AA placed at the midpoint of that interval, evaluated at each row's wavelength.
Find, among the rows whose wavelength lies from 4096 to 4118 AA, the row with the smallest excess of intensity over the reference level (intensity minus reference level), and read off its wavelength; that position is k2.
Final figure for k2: 4111 AA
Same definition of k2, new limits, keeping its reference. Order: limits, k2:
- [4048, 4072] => 4055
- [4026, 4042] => 4039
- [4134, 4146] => 4145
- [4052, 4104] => 4055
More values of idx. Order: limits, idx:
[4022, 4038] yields 4027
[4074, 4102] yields 4101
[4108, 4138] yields 4133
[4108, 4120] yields 4113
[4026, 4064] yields 4027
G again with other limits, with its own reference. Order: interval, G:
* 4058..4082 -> 4063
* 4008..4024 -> 4011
